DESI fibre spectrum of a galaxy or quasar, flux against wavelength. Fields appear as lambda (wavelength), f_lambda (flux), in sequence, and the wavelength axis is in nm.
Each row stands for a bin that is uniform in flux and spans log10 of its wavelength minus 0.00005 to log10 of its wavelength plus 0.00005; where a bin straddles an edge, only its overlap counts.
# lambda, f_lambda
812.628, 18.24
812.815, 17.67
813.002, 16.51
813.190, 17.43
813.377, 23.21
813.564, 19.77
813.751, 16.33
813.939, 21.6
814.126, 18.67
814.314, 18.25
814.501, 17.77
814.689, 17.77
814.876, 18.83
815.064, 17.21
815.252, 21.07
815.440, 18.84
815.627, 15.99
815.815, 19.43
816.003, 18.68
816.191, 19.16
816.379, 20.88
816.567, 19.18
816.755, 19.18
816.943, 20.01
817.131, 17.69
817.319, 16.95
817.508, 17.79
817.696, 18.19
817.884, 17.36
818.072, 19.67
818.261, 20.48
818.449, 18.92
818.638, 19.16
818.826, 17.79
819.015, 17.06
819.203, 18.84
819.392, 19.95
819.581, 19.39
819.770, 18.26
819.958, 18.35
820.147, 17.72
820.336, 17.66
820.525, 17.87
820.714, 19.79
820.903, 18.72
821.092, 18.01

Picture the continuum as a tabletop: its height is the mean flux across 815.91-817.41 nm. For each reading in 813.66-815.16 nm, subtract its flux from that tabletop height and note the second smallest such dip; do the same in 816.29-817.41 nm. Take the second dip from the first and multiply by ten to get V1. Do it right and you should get 12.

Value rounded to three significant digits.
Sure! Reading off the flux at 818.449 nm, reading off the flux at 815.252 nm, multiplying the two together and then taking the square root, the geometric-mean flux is 20.0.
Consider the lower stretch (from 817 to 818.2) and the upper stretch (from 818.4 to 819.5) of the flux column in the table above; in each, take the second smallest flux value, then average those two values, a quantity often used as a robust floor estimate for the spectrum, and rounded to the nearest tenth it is 17.6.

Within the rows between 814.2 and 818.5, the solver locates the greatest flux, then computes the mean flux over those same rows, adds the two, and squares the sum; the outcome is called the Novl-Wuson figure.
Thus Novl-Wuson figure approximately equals 1579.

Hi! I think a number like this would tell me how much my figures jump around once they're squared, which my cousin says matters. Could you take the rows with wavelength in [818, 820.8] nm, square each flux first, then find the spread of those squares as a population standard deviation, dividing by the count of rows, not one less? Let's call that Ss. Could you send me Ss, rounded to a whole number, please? 36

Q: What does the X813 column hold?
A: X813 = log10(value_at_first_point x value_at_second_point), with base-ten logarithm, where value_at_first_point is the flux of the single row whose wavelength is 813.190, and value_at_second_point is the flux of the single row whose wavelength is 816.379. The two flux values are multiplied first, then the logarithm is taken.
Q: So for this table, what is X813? 2.56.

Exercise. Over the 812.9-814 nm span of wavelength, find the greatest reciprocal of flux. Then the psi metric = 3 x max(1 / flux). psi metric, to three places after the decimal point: 0.184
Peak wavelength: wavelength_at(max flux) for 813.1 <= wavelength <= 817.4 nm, 813.377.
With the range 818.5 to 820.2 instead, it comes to 819.392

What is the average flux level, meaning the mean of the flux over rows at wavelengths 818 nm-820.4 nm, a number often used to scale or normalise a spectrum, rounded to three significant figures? 18.7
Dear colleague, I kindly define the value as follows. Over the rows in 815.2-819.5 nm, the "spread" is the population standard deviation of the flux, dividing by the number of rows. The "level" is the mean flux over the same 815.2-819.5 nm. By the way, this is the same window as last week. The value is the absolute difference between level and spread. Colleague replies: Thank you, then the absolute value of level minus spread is 17.5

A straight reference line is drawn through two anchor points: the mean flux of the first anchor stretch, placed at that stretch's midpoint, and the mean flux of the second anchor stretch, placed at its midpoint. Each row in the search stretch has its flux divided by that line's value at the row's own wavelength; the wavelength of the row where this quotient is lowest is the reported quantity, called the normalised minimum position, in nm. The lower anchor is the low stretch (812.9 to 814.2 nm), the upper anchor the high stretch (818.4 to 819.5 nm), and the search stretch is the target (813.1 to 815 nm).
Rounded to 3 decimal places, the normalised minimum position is 813.751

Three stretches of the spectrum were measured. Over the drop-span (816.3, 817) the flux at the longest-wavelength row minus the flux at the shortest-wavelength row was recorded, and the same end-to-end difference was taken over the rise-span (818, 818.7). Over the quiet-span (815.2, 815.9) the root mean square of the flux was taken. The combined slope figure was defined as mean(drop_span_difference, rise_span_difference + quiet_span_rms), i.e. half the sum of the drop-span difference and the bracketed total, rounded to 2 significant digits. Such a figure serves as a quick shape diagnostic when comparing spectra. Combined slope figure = 8.8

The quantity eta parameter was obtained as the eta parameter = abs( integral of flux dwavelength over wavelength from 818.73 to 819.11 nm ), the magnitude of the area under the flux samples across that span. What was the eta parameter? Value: 6.6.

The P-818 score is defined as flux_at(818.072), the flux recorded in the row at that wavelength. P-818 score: 19.67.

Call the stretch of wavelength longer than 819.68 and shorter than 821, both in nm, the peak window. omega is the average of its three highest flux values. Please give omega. 19.0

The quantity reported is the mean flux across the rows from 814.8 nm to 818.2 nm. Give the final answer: 18.7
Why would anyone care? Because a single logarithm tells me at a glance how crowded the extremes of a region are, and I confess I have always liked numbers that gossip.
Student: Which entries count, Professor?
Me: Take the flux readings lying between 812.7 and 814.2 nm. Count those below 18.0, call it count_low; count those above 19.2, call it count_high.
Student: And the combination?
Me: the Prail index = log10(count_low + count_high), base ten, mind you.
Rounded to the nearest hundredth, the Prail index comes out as 0.85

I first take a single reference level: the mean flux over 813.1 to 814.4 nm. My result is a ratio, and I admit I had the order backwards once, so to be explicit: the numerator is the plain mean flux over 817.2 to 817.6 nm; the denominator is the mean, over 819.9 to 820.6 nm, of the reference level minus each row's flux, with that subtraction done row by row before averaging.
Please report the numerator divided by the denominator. 12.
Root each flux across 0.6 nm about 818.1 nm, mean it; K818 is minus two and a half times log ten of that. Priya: -1.603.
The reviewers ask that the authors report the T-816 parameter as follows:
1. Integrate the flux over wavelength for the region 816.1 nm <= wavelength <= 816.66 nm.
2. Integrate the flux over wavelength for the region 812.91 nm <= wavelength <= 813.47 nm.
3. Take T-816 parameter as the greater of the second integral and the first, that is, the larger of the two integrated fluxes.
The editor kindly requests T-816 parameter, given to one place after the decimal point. 11.1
